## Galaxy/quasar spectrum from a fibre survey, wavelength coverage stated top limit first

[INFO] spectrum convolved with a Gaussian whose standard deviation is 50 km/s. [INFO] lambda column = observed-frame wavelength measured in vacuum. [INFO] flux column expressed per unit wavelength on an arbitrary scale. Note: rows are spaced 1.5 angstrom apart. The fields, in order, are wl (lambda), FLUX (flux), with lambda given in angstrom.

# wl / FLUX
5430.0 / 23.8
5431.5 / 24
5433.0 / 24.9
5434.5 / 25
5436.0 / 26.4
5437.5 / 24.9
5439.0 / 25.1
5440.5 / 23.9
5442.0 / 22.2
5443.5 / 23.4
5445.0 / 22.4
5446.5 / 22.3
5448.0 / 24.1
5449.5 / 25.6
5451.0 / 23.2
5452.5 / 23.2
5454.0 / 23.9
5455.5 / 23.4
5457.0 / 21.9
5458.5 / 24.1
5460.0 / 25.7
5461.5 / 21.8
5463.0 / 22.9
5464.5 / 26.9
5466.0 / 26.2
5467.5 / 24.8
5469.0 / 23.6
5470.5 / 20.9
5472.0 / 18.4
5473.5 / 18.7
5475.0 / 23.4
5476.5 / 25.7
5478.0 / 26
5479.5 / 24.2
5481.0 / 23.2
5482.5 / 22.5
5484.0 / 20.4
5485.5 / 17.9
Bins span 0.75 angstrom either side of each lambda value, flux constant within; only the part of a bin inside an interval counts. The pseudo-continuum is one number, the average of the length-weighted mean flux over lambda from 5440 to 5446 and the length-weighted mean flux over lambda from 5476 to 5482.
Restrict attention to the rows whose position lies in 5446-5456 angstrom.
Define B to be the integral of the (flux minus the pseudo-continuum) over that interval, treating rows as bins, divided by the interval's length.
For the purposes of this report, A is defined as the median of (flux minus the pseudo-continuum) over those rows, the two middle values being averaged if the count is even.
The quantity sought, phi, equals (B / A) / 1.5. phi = 0.11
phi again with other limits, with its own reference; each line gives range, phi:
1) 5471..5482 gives 1.82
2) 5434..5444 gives 0.39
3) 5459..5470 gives 0.45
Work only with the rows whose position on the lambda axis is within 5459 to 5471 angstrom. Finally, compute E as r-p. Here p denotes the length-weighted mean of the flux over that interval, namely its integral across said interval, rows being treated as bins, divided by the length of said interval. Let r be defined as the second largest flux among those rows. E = 2.0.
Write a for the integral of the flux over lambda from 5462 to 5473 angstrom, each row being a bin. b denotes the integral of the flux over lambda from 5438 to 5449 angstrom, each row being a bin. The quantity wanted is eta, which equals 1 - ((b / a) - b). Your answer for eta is 258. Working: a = 256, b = 258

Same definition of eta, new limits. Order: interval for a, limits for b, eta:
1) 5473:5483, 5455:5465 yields 237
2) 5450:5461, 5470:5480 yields 225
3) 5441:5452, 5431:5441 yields 249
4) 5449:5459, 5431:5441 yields 249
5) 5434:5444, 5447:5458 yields 259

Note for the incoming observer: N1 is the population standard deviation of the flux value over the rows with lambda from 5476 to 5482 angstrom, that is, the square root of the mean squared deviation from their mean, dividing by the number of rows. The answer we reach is 1.14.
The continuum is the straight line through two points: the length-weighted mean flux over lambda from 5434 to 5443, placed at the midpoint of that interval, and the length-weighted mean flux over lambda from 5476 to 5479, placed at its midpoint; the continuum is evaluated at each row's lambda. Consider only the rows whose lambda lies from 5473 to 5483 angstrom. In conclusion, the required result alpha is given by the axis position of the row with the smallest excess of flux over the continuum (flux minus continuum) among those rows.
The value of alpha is 5473.5 angstrom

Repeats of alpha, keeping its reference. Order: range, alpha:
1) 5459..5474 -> 5472.0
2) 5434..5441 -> 5440.5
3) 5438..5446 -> 5442.0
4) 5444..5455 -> 5446.5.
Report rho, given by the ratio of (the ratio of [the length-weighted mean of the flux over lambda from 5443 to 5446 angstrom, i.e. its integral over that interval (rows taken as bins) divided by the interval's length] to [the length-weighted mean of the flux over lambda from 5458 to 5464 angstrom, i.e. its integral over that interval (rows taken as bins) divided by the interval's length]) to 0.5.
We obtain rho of 1.92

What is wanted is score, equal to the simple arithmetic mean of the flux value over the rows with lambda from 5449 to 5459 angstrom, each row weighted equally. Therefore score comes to 23.6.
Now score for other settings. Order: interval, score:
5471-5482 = 22.8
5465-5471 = 23.9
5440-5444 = 23.2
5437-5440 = 25.0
